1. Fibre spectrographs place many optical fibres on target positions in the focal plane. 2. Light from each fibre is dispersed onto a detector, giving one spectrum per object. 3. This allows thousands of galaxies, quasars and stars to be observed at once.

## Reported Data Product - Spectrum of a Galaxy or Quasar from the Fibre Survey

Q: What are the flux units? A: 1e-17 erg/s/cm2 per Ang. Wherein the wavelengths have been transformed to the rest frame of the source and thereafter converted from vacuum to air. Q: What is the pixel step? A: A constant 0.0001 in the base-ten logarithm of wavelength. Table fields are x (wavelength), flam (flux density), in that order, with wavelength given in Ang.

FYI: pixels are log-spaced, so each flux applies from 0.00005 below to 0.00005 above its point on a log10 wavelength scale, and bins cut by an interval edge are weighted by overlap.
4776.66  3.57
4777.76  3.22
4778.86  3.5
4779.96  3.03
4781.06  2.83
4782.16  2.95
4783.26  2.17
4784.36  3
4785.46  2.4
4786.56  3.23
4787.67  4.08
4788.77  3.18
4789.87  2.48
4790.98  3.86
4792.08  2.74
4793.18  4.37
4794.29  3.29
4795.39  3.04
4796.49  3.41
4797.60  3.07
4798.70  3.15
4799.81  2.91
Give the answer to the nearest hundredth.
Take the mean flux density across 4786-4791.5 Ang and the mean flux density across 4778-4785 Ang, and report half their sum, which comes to 3.14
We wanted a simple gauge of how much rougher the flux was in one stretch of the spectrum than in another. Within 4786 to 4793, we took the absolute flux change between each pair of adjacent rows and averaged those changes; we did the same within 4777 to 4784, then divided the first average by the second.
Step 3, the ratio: 2.7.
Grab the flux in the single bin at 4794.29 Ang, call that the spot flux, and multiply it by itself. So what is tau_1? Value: 10.8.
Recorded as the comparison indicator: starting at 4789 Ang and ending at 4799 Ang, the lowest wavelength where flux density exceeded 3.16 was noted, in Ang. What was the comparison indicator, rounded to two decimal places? 4790.98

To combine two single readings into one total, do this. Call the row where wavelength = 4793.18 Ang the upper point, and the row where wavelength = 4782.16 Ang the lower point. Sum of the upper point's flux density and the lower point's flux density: 7.32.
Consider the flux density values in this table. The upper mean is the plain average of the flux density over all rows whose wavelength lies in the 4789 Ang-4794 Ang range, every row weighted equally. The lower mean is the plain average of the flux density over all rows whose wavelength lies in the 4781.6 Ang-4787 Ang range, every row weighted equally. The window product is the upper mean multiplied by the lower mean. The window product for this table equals 9.2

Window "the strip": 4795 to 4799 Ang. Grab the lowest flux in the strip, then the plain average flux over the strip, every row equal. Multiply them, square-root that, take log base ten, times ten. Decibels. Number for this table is 4.9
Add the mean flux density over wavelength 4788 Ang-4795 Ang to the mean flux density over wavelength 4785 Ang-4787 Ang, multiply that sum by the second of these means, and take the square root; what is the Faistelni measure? 4.2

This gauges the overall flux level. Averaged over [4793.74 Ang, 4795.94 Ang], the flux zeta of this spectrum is 3.17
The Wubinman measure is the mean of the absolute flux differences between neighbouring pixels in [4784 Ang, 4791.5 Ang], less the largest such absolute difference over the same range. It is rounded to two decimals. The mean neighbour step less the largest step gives -0.50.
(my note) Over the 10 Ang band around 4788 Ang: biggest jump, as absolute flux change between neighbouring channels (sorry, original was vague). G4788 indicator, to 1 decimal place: 1.4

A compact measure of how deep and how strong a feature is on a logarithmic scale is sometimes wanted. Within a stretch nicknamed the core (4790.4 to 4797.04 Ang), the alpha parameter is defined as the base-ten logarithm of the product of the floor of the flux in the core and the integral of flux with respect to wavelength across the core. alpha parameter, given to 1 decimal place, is 1.8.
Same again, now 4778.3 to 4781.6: 1.5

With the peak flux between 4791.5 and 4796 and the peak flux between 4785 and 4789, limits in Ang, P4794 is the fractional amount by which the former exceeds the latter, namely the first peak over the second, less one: 0.1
